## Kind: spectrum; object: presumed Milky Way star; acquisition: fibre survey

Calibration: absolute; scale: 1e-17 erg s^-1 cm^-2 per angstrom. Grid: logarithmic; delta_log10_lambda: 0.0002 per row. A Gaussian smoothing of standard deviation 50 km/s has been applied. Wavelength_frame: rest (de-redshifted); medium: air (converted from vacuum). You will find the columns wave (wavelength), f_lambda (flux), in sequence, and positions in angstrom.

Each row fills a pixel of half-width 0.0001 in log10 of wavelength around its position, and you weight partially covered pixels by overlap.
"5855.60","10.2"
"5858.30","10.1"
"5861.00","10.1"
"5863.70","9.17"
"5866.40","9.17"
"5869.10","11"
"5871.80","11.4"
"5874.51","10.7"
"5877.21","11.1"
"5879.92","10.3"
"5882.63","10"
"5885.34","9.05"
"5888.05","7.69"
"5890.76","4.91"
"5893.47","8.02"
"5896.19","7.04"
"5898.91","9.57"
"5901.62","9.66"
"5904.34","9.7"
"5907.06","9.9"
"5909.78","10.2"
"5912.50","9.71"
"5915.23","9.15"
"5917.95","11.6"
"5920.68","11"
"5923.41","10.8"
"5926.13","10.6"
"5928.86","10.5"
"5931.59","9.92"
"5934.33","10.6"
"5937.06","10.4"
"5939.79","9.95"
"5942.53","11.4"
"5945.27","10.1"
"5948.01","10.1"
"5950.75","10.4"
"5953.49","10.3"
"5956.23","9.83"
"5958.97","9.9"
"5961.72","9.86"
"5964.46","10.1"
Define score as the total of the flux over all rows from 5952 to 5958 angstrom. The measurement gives 20.1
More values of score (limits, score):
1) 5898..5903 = 19.2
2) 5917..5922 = 22.6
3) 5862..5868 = 18.3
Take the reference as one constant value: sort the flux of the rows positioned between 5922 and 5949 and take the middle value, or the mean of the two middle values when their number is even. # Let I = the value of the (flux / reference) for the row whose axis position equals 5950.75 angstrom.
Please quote 1.00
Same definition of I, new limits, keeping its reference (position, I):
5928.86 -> 1.00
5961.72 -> 0.94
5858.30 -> 0.97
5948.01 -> 0.97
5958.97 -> 0.95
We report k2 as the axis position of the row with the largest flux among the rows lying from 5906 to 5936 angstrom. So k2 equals 5917.95 angstrom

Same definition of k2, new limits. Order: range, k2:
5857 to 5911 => 5871.80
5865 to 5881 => 5871.80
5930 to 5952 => 5942.53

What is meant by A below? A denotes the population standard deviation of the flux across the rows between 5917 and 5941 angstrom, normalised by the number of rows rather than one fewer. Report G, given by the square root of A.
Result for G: 0.70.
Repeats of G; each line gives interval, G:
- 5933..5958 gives 0.66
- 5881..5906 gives 1.25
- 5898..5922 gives 0.85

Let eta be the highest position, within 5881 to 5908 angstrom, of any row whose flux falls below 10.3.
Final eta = 5907.06 angstrom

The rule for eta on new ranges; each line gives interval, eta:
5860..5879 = 5866.40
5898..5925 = 5915.23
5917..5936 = 5931.59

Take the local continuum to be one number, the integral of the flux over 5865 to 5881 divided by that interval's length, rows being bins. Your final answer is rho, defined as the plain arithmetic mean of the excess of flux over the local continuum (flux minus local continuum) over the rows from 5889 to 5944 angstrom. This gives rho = -0.88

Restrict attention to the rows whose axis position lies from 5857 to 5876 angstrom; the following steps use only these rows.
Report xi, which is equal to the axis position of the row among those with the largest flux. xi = 5871.80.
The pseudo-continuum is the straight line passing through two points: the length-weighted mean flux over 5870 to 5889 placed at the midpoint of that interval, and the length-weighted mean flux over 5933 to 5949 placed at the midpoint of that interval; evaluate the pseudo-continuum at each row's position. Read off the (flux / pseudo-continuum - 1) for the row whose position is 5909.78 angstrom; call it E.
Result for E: -0.01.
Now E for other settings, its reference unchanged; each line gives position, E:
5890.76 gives -0.52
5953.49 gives -0.02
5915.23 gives -0.11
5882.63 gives -0.01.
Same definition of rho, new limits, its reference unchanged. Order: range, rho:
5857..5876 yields -0.38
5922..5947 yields -0.14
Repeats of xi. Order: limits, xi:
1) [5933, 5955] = 5942.53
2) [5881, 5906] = 5882.63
